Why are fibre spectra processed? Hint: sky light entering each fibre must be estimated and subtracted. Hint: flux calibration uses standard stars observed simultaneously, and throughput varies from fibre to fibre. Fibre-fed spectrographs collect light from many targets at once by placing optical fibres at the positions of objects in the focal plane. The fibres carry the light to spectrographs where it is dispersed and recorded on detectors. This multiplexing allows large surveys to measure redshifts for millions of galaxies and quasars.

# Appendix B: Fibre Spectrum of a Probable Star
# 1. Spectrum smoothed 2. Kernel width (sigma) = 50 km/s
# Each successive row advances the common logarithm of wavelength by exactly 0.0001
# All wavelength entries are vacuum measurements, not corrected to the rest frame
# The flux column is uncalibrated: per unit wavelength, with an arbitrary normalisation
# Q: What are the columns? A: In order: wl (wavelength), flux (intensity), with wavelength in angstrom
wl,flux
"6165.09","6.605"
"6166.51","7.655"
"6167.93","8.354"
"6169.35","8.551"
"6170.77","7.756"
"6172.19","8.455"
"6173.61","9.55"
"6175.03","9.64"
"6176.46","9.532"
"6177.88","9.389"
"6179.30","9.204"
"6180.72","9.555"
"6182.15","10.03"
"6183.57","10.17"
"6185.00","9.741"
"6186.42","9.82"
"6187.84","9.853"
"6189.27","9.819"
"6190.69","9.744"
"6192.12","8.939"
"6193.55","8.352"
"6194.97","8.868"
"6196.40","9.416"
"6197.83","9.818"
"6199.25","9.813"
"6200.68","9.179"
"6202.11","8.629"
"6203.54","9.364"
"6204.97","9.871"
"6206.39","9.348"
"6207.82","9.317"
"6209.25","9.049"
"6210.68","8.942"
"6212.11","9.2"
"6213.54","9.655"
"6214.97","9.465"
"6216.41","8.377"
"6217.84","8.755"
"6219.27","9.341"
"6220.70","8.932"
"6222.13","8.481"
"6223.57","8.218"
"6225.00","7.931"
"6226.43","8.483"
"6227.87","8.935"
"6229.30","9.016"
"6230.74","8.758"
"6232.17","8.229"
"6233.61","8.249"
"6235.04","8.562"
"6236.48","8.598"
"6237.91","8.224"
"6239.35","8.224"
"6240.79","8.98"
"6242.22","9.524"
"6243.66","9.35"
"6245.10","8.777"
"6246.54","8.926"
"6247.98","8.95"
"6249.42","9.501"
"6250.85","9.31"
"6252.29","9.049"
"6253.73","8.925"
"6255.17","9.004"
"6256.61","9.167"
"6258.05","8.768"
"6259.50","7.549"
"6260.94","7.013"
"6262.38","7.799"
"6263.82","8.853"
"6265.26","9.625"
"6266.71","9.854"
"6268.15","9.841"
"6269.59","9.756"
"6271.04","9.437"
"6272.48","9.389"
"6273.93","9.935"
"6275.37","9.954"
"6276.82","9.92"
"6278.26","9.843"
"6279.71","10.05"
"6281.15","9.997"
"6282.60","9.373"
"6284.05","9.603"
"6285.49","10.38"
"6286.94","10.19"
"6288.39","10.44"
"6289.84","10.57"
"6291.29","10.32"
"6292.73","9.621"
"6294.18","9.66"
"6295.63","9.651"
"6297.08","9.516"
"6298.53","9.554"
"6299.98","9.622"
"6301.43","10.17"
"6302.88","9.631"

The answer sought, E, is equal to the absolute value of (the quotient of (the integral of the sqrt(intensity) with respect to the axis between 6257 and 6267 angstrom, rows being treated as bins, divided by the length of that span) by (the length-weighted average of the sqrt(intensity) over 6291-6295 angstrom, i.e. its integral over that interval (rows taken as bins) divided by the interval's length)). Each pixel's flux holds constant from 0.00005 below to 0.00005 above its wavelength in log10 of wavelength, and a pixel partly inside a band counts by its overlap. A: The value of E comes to 0.92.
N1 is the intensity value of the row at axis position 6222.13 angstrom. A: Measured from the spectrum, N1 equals 8.481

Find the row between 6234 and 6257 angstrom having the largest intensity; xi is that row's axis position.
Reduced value 6242.22 angstrom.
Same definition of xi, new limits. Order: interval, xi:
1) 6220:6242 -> 6229.30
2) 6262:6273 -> 6266.71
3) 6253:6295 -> 6289.84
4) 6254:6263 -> 6256.61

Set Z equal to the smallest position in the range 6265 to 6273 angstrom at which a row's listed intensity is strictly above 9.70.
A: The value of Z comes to 6266.71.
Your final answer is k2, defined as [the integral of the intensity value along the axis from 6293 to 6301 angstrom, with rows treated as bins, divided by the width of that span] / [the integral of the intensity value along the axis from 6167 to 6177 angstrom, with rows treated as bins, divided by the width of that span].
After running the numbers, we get 1.094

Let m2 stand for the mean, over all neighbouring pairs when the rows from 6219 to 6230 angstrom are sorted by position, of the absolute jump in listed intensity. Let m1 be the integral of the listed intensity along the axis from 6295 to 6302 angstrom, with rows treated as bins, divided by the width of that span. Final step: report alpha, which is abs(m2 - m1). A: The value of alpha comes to 9.3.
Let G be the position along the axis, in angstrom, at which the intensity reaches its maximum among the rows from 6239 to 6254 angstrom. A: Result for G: 6242.22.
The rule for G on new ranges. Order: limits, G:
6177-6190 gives 6183.57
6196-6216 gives 6204.97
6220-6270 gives 6266.71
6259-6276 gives 6275.37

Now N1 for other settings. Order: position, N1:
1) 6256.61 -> 9.167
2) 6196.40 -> 9.416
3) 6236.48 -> 8.598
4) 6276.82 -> 9.92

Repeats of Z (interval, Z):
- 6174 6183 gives 6182.15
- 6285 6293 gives 6285.49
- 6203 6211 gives 6204.97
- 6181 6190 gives 6182.15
